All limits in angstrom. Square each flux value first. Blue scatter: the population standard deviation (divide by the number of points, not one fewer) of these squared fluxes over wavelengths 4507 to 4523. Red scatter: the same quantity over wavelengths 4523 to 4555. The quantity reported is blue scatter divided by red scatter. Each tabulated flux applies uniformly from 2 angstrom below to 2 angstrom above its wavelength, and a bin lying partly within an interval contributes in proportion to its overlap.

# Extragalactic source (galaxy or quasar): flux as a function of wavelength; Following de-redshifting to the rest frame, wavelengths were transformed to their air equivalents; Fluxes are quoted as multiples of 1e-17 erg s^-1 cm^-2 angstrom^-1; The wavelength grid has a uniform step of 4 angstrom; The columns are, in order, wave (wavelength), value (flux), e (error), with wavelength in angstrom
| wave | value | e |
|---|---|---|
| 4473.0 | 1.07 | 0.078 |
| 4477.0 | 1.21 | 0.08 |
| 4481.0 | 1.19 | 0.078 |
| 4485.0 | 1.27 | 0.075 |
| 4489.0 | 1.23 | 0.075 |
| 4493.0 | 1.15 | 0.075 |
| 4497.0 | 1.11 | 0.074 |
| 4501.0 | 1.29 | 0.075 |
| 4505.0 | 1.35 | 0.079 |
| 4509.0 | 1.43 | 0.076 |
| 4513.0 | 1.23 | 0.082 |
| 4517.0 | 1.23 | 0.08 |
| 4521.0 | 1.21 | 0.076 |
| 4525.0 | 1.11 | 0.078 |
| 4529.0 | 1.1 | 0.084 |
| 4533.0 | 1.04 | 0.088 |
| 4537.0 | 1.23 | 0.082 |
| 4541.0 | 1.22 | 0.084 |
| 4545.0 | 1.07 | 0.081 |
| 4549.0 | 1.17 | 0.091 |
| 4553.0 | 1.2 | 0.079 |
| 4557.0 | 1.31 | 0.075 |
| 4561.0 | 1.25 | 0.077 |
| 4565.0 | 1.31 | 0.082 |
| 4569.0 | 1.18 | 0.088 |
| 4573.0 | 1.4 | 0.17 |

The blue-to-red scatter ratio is 1.6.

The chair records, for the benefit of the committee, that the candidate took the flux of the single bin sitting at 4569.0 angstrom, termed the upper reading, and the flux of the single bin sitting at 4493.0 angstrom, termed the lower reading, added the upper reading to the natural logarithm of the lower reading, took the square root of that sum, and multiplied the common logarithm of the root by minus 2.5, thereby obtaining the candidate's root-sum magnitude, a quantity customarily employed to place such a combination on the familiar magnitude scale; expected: -0.151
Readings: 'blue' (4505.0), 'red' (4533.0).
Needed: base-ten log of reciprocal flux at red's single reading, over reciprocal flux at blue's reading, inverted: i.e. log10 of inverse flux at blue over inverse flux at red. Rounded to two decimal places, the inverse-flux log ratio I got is -0.11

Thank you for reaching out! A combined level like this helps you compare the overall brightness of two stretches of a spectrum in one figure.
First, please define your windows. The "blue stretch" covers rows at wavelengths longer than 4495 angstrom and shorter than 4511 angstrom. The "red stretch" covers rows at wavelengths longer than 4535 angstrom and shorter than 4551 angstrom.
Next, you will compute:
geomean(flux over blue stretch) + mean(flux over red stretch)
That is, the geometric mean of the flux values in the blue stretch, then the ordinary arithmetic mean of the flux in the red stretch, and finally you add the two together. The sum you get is 2.46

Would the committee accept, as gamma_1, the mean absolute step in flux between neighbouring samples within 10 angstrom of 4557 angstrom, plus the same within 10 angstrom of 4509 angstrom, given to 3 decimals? 0.150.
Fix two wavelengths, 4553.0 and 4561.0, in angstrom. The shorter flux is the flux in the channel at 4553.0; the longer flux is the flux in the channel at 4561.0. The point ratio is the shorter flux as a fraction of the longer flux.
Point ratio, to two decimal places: 0.96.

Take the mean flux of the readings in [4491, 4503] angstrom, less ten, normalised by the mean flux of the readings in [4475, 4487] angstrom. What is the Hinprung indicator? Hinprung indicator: -7.2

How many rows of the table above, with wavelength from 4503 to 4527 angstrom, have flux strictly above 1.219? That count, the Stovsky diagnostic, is 4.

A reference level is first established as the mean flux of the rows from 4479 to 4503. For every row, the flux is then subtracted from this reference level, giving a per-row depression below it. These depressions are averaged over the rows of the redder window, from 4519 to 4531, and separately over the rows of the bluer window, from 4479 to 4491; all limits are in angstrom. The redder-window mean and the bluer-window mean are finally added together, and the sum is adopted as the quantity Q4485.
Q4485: 0.043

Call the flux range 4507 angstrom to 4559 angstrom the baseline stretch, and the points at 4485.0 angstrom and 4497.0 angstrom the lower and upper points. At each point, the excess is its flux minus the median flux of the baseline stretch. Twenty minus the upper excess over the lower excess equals 21.7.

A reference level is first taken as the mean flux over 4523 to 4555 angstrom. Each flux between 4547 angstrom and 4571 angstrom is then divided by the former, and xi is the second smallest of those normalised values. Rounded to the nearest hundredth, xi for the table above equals 1.03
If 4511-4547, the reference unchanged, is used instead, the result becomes 0.94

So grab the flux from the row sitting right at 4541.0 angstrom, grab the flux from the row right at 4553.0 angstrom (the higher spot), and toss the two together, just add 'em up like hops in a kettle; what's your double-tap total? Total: 2.42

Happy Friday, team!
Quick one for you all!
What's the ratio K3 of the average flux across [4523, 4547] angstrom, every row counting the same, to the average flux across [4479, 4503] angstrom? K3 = 0.94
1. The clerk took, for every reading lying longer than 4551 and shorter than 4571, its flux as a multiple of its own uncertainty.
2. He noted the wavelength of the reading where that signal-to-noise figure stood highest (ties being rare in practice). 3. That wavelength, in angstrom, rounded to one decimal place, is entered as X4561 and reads 4557.0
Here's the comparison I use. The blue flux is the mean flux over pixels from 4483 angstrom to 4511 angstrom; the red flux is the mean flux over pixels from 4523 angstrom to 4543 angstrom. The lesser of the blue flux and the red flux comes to 1.14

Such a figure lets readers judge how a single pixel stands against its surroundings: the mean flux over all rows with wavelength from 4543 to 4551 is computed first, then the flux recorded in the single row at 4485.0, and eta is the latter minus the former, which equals 0.15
